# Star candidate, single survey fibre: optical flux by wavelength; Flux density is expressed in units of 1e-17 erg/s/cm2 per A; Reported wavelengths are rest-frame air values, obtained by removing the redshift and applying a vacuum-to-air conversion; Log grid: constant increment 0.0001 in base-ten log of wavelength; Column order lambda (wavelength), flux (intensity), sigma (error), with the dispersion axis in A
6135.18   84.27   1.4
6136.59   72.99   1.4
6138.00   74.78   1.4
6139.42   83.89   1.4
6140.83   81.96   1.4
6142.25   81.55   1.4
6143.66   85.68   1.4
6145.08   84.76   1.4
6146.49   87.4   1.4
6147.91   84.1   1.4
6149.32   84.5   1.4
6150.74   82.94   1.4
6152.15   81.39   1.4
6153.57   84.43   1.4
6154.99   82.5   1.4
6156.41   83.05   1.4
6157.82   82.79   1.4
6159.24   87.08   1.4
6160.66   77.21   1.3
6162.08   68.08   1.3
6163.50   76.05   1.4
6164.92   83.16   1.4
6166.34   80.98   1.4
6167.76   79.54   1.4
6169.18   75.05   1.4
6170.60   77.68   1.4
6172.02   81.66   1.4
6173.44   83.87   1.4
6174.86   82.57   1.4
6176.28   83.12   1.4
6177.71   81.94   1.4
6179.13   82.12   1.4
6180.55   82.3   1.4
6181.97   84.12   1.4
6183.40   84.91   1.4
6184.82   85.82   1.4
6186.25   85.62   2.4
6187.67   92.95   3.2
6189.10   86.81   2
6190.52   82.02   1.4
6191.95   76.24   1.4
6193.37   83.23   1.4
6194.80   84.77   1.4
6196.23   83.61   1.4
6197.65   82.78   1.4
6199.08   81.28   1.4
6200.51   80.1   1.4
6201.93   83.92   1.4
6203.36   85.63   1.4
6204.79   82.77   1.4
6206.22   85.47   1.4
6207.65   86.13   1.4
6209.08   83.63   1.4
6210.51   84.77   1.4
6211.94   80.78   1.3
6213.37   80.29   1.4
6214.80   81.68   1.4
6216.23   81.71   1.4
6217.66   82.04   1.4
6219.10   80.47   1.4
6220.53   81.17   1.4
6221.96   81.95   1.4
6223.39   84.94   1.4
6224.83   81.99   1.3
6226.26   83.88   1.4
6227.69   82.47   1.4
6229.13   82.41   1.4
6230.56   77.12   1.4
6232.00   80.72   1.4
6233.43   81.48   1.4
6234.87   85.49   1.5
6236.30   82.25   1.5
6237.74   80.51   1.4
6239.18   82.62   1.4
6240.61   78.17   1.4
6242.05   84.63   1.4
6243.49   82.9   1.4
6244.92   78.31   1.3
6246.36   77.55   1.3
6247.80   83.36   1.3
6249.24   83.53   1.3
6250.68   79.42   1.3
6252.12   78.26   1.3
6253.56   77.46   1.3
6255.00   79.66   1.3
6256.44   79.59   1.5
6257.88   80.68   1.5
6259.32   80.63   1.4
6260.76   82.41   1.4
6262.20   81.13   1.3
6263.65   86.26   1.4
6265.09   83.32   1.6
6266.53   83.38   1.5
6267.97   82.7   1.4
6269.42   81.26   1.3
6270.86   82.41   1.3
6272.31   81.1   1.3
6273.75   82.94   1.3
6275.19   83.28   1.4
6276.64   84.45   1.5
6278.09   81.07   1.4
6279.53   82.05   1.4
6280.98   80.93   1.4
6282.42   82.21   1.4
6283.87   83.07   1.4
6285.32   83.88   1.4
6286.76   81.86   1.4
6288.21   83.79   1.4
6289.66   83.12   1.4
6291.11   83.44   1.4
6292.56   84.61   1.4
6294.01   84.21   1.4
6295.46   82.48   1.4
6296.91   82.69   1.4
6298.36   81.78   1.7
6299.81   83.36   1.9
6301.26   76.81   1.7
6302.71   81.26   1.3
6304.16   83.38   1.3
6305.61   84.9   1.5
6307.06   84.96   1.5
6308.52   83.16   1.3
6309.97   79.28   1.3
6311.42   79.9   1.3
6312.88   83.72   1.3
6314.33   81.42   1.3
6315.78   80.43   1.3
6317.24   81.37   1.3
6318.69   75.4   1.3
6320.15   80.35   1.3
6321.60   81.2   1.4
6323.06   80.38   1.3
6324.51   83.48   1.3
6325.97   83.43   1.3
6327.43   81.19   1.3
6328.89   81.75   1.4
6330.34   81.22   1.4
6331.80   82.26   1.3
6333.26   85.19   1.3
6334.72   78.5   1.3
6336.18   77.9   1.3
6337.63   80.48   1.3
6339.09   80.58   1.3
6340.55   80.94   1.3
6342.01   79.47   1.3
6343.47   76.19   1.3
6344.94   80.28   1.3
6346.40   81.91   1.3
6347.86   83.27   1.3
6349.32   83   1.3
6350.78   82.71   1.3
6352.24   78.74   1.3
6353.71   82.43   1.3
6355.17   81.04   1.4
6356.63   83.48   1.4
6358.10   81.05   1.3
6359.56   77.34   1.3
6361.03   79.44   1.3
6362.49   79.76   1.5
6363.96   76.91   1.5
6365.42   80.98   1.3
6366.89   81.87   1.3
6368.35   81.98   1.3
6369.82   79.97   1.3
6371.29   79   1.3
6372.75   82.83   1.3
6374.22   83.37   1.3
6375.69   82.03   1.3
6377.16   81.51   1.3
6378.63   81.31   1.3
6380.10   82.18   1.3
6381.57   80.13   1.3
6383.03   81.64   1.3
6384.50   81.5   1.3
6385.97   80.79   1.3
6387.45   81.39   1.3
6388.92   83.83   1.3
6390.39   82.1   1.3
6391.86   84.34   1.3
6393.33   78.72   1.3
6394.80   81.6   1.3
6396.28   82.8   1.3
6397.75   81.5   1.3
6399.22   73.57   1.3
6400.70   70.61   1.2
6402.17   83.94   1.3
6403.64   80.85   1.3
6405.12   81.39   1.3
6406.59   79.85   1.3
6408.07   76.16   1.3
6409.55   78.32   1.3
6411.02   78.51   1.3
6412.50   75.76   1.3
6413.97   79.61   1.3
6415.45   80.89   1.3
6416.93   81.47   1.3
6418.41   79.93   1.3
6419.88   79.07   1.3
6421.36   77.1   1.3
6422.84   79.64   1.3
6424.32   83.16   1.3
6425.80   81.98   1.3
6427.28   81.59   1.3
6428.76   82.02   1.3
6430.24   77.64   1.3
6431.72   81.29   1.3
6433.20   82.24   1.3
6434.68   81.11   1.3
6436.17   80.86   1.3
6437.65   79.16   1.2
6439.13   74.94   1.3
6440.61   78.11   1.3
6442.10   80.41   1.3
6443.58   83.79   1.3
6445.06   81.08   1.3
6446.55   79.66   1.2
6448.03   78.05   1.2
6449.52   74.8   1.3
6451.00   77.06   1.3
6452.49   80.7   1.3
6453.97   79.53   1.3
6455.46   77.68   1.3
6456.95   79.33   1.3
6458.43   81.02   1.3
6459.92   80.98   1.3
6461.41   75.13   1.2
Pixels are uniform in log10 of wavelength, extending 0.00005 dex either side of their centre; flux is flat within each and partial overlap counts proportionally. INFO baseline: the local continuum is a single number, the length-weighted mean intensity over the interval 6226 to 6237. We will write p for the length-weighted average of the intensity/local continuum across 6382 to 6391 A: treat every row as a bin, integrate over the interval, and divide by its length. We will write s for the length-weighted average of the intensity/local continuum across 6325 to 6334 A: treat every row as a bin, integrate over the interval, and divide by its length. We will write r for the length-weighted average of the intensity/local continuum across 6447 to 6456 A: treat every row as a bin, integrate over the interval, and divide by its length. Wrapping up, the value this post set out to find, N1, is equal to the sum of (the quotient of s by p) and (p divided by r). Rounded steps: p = 1.00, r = 0.95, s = 1.01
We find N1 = 2.06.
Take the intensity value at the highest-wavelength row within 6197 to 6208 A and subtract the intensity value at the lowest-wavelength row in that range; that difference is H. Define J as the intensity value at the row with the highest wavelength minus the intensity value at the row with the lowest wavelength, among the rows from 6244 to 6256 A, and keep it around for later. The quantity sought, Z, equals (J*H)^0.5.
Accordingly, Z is 2.1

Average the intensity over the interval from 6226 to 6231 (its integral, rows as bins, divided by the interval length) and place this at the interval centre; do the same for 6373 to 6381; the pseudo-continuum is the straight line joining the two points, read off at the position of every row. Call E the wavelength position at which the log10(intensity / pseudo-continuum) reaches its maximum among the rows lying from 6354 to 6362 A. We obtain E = 6356.63 A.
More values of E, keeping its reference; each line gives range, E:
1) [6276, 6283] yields 6276.64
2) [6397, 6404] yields 6402.17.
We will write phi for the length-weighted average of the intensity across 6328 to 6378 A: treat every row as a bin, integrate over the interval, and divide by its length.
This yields 81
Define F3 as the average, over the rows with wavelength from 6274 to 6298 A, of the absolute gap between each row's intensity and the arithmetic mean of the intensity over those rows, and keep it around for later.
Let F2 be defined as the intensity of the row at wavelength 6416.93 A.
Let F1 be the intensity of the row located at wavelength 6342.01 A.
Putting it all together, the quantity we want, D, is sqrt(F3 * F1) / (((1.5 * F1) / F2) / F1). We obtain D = 464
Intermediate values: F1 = 79.47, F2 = 81.47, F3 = 0.9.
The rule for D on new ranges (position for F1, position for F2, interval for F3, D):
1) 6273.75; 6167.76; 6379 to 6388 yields 355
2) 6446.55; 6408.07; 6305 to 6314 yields 648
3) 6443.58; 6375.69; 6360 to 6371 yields 564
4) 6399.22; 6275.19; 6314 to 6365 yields 614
